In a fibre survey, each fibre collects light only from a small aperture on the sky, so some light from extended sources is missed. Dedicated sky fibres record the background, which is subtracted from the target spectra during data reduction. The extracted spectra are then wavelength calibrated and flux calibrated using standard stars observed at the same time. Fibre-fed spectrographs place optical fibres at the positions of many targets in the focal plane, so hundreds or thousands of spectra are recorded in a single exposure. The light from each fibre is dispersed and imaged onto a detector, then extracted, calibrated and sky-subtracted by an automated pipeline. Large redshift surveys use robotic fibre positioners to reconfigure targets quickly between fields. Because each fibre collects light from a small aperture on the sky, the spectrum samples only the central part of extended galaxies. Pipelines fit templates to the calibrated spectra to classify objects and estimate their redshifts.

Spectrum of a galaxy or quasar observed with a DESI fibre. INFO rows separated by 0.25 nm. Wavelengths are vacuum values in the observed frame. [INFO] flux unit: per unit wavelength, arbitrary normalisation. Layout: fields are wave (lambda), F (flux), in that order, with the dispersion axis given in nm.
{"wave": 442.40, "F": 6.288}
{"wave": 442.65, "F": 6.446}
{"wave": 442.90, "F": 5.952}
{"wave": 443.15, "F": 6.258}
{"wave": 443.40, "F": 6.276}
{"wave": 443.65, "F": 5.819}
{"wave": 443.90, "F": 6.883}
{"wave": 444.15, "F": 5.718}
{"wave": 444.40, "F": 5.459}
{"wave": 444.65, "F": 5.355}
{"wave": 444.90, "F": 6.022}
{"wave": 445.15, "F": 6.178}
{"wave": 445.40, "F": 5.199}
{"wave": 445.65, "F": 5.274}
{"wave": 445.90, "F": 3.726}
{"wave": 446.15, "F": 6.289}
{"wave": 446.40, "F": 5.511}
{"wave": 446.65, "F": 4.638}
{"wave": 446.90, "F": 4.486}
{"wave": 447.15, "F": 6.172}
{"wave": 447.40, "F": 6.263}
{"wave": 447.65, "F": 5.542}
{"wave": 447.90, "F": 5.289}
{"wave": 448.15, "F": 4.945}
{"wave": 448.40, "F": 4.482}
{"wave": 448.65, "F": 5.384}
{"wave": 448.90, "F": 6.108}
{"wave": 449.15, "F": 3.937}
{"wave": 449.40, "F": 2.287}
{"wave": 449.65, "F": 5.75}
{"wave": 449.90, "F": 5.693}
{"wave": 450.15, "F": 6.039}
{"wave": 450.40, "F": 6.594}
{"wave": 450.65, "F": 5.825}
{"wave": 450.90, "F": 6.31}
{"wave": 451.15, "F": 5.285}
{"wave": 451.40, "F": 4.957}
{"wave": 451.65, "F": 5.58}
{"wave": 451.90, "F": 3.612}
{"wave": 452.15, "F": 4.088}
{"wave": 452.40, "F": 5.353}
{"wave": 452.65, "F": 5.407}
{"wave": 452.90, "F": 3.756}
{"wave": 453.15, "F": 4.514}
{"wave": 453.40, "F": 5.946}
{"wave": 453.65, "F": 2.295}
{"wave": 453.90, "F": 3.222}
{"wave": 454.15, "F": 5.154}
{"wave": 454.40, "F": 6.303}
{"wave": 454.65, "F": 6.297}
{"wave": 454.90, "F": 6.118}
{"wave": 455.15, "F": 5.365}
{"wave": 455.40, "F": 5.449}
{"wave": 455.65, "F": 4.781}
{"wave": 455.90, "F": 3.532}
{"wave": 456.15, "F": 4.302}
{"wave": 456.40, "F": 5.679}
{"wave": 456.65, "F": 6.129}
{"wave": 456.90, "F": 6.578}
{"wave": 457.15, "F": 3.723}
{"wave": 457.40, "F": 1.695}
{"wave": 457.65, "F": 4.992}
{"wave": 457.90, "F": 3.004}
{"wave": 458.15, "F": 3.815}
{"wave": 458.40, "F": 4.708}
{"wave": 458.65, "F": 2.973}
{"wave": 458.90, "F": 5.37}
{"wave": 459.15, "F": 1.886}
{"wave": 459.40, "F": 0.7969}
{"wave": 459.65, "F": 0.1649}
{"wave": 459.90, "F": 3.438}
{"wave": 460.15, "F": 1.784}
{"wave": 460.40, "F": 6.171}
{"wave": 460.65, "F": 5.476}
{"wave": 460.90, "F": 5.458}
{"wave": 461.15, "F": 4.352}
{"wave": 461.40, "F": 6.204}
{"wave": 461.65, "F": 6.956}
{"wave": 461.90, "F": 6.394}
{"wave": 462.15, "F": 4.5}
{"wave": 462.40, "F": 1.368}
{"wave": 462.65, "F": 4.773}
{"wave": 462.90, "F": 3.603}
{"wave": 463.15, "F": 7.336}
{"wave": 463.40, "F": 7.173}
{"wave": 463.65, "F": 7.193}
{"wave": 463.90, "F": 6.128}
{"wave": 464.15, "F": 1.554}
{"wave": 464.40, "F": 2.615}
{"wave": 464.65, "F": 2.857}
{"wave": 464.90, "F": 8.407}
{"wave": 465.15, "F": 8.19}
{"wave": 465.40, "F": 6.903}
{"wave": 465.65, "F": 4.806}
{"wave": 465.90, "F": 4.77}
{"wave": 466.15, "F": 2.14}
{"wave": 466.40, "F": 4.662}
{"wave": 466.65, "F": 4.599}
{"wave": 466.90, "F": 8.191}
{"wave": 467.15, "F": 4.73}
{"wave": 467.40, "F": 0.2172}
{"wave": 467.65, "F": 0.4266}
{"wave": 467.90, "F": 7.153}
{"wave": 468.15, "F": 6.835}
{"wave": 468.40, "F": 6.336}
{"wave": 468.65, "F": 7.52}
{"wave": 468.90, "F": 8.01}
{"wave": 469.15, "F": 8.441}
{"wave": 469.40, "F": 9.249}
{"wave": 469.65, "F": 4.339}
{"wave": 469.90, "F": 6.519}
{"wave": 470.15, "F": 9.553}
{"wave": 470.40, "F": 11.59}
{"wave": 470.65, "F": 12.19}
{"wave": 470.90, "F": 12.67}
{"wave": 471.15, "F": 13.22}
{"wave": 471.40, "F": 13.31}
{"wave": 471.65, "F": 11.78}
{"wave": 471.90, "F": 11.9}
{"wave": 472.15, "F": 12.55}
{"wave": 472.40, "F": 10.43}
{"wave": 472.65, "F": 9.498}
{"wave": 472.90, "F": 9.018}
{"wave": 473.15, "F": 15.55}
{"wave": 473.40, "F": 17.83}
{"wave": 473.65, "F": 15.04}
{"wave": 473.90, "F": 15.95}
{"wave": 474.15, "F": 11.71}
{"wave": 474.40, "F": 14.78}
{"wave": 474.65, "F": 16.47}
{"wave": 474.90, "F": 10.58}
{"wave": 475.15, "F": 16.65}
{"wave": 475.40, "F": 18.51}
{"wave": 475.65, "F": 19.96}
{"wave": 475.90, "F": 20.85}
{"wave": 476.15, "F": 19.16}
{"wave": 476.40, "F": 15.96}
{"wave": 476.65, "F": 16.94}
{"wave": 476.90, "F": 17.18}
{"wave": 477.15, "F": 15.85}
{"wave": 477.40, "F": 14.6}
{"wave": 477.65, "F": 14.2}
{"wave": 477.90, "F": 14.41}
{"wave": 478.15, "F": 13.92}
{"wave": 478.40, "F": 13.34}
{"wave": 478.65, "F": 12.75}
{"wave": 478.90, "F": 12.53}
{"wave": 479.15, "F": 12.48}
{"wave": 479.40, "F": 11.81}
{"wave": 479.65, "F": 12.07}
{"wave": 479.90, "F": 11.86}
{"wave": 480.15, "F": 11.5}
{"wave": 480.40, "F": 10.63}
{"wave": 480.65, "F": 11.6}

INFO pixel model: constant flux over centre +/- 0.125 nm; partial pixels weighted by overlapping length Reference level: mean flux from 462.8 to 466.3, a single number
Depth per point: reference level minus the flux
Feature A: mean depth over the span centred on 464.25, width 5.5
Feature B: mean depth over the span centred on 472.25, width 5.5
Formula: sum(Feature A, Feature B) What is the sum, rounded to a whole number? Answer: -7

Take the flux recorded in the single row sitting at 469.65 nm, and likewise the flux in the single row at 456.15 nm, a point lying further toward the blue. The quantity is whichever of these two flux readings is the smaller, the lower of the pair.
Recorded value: 4.3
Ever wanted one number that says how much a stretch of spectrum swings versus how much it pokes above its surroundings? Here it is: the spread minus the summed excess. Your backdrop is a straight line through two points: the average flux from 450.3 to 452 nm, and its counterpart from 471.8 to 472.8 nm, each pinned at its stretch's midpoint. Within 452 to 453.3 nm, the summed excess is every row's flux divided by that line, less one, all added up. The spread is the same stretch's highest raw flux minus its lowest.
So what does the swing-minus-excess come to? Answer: 2.7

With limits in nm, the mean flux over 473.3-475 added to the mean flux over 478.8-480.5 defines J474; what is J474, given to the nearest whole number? 26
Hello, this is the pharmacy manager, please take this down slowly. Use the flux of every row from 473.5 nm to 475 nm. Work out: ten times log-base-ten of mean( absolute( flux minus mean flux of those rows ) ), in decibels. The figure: 3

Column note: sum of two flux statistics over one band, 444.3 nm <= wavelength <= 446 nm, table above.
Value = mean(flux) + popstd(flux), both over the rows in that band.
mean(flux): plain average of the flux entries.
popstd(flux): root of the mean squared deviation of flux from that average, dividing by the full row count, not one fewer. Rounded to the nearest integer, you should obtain 6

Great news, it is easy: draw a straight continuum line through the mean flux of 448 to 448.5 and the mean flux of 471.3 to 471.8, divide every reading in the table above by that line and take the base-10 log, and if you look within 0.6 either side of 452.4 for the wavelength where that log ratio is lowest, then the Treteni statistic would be 452.90 nm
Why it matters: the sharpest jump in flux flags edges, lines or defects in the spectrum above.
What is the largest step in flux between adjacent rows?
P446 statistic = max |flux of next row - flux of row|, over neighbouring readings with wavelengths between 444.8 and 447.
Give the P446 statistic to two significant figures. 2.6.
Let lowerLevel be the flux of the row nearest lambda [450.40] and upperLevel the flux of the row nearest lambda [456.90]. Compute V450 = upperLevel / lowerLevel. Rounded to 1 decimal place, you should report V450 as 1.0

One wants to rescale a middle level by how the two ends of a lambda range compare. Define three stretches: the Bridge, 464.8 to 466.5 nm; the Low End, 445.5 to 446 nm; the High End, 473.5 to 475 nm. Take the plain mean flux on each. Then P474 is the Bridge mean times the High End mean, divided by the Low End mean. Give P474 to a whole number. 18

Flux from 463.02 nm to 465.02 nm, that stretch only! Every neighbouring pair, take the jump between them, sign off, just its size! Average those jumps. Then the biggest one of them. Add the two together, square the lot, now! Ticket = 54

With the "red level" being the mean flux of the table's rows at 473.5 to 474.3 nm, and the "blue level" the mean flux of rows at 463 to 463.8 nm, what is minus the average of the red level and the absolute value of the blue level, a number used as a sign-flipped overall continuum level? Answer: -10.7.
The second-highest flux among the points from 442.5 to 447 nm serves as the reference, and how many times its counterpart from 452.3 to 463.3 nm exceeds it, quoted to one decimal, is 1.1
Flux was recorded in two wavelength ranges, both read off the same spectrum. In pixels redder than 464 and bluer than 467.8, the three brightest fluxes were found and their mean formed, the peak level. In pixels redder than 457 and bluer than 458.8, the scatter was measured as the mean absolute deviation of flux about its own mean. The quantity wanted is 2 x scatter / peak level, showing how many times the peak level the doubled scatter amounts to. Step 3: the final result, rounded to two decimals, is 0.21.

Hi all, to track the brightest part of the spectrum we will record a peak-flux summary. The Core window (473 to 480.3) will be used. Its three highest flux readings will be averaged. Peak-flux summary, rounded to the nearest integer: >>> 20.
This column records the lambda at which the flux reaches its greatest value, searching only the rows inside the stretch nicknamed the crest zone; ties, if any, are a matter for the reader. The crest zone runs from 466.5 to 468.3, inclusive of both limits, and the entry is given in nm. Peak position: 466.90 nm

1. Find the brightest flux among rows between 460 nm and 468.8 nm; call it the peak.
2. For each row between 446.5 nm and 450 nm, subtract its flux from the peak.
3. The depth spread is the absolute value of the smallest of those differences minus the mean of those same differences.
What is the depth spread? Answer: 1.2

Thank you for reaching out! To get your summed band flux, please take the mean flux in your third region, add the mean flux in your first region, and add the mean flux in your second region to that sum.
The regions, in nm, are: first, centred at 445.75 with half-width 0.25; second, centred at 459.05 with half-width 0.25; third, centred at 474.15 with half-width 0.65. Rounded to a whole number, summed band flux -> 23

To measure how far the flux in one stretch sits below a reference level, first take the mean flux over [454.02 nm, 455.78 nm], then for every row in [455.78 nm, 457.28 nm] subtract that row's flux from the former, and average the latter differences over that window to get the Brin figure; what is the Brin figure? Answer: 0.6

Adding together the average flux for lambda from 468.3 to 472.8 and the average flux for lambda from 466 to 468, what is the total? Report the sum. 14.0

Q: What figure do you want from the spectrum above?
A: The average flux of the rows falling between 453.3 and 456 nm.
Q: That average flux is 5.0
